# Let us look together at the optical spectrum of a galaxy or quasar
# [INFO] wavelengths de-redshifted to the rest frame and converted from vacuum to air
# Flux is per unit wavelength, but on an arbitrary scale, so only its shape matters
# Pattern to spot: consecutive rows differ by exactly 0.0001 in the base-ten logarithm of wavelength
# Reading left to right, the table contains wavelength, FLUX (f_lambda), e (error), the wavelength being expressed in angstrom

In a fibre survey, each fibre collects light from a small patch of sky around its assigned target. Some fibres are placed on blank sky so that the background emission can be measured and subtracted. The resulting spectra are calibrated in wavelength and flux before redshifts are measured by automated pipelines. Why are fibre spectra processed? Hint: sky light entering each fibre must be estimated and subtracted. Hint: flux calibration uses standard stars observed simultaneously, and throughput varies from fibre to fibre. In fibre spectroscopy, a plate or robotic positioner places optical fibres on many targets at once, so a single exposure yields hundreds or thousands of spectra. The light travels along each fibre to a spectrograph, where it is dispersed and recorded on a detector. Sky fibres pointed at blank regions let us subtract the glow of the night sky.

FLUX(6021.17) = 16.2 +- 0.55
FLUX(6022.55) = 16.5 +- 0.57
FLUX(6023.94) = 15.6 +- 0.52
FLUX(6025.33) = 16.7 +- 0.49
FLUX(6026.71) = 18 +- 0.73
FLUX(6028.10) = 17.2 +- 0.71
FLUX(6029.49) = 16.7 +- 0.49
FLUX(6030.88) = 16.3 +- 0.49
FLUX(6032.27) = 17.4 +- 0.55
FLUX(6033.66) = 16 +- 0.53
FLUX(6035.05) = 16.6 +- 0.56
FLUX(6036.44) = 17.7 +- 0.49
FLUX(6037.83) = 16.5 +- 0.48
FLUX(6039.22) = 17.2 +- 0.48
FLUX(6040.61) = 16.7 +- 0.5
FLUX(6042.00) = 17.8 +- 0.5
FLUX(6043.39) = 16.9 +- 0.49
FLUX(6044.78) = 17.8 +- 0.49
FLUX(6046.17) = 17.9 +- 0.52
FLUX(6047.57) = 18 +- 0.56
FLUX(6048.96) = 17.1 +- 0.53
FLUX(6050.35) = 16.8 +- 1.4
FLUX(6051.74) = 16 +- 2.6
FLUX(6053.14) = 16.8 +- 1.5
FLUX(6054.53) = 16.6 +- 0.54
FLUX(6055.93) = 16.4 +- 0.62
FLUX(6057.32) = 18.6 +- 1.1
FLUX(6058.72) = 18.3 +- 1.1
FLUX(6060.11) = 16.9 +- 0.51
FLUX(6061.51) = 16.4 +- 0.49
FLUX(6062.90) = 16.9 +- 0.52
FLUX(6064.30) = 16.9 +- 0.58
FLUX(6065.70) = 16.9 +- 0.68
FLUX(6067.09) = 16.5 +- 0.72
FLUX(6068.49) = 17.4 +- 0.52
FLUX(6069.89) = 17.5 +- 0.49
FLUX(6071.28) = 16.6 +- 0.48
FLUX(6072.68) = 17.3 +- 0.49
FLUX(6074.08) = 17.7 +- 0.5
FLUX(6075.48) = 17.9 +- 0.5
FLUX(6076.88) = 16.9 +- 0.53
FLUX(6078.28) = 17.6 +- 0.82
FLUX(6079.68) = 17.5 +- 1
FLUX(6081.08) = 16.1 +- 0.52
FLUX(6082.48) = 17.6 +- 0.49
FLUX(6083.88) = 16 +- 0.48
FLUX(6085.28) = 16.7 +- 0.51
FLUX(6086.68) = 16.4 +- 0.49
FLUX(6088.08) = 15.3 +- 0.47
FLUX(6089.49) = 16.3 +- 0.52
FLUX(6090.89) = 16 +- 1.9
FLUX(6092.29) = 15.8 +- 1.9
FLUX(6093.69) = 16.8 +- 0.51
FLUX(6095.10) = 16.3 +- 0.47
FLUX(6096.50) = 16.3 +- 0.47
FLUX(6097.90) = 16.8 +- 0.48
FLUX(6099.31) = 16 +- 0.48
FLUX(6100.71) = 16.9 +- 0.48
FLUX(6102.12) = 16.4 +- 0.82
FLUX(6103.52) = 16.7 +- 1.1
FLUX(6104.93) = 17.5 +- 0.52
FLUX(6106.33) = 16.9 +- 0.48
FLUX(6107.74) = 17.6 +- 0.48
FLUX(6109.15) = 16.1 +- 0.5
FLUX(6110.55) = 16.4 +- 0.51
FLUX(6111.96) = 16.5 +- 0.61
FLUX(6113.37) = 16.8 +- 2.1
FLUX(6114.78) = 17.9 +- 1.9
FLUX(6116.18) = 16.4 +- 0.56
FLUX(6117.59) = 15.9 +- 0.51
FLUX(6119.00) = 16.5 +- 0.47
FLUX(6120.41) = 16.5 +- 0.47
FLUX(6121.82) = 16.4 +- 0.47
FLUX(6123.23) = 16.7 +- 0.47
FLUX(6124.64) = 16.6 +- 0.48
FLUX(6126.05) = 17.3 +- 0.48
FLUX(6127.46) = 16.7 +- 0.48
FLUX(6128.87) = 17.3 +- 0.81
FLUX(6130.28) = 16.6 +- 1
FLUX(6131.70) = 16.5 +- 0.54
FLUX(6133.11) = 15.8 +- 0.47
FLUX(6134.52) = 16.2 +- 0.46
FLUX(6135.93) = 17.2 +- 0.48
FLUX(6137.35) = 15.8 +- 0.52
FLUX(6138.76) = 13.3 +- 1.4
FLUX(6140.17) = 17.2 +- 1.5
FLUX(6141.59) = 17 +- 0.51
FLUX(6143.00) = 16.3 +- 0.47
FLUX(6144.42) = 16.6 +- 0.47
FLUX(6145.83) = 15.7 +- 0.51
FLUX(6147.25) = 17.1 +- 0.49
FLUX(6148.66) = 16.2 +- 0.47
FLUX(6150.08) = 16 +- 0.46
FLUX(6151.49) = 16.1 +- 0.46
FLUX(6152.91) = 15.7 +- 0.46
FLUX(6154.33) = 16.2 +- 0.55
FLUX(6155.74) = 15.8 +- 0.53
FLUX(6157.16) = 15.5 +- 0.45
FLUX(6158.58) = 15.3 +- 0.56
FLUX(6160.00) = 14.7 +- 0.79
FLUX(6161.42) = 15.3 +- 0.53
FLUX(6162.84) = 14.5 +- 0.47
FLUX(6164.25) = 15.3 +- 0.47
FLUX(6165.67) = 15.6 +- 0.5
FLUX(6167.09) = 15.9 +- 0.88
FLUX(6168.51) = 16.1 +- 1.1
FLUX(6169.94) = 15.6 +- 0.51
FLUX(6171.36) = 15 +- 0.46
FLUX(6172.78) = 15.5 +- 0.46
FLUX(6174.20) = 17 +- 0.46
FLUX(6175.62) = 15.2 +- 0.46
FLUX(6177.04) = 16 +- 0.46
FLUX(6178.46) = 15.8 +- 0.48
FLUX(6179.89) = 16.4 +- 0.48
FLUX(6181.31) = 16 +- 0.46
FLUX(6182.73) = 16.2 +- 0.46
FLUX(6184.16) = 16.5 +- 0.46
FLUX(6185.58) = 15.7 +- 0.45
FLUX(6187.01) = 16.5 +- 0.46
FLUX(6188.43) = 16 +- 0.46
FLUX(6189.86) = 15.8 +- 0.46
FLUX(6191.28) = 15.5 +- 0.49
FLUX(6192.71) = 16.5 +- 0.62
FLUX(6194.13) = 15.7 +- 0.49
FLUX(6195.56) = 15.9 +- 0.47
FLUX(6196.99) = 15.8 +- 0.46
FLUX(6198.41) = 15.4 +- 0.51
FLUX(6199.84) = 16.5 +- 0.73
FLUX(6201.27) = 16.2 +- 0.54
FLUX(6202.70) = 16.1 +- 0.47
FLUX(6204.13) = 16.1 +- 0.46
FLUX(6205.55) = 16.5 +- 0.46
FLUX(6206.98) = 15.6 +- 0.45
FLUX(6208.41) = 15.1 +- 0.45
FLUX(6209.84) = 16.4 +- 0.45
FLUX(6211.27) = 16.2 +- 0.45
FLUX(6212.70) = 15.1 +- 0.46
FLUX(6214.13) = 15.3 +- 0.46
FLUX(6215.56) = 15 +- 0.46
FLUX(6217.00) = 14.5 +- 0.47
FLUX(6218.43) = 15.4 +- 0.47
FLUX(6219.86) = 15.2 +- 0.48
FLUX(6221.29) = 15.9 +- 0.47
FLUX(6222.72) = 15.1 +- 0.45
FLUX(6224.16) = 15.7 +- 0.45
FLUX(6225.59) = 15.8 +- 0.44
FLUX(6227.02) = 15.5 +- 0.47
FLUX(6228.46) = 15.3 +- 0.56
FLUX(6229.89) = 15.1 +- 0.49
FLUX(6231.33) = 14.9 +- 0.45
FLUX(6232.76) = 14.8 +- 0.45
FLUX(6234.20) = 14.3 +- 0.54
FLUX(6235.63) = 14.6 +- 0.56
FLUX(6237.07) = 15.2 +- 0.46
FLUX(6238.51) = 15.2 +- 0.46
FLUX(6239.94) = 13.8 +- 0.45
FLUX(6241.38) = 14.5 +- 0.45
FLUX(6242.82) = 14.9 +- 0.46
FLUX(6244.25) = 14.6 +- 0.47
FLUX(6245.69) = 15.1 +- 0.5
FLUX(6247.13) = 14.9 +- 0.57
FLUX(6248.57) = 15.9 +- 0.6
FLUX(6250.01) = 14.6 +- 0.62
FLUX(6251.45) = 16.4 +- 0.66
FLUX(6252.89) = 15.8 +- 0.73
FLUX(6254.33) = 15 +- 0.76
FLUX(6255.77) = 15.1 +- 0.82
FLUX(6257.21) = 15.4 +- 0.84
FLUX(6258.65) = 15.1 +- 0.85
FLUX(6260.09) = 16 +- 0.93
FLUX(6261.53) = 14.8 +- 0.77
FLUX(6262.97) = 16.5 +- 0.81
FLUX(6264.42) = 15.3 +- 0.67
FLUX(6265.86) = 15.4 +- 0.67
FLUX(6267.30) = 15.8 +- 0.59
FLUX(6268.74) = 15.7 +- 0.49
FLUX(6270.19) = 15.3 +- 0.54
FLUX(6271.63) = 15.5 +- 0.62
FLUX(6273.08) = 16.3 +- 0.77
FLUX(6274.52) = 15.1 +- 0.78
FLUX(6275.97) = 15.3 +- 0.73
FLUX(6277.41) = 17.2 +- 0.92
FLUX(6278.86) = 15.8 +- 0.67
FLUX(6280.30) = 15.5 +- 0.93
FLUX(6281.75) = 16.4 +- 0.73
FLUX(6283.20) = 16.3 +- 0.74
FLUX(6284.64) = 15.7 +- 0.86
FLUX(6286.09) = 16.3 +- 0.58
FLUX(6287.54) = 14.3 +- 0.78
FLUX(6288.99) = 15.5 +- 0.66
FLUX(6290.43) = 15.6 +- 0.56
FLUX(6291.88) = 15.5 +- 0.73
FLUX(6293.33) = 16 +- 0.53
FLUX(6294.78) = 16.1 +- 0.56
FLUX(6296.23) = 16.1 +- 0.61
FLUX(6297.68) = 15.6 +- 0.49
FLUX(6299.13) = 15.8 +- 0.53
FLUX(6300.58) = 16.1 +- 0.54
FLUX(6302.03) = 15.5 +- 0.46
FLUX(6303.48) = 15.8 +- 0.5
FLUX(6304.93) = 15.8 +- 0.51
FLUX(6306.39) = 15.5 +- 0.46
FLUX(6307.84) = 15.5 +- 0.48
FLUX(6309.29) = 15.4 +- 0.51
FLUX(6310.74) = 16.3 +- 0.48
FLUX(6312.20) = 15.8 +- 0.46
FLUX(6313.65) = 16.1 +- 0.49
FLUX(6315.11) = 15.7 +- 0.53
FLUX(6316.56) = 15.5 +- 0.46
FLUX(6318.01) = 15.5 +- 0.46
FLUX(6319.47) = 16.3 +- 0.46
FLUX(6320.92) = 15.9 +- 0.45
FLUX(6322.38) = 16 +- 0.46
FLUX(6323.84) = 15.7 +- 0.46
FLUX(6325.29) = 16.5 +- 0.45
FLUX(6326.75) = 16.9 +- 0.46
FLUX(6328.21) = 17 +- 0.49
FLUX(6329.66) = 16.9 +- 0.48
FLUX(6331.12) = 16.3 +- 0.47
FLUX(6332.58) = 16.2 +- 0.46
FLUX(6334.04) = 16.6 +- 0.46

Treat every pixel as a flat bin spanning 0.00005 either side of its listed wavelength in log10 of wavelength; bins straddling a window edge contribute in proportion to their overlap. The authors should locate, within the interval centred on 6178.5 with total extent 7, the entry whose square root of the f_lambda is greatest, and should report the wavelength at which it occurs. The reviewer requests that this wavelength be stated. 6179.89 angstrom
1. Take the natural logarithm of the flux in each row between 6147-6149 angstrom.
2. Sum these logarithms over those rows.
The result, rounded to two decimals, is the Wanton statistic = 5.62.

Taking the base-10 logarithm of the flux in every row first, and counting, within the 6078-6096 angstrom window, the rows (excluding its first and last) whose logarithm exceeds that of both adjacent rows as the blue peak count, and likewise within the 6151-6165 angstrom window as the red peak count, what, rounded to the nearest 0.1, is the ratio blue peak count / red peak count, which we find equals 2.0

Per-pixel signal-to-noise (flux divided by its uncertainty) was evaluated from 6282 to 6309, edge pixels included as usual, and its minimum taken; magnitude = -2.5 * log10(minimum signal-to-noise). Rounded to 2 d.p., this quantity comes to -3.15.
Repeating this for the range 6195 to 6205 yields -3.39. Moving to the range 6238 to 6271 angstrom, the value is -3.09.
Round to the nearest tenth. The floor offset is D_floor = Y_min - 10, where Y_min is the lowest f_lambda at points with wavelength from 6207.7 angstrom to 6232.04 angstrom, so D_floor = 4.5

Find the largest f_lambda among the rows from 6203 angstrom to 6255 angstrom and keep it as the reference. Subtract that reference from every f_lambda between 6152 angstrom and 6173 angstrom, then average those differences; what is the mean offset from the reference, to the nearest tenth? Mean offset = -1.0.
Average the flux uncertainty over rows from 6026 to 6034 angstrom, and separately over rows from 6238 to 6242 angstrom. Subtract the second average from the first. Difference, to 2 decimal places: 0.13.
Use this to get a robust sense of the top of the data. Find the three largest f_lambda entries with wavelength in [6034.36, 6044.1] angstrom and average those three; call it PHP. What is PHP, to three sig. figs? 17.6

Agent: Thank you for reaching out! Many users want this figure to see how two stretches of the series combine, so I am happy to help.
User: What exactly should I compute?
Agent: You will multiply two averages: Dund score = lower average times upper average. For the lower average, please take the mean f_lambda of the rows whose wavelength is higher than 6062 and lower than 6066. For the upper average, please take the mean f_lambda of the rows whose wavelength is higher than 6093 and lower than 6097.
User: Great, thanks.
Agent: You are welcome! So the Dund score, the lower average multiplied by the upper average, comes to 278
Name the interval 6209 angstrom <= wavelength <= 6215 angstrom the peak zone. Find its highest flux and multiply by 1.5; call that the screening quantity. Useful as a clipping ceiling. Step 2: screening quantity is 24.6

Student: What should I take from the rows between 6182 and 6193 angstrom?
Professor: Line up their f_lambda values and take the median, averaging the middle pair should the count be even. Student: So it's 16.1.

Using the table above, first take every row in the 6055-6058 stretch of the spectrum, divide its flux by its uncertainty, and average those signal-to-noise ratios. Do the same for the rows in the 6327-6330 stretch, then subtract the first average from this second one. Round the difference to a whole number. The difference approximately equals 13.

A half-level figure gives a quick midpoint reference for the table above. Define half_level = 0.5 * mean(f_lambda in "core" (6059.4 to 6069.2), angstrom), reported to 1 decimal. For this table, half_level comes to 8.4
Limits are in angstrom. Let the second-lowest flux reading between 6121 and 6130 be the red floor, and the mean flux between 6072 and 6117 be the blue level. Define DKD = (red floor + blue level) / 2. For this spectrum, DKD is 16.7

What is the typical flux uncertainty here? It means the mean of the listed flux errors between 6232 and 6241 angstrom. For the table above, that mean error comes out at 0.49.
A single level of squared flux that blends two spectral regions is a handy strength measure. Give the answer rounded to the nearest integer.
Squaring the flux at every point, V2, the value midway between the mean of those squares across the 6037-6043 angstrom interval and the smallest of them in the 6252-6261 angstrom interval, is 258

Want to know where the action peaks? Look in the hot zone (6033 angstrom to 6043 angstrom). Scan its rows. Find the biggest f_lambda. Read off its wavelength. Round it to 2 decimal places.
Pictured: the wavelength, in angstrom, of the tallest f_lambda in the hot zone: 6042.00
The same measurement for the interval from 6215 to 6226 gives 6221.29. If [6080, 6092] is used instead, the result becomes 6082.48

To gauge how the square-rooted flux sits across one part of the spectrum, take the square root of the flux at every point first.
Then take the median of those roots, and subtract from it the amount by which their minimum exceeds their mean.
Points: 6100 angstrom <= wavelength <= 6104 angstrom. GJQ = 4.12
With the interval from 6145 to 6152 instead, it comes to 4.08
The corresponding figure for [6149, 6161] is 4.09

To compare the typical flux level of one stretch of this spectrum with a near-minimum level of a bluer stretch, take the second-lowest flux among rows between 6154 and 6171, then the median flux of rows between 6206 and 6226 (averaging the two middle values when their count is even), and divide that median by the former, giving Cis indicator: 1.04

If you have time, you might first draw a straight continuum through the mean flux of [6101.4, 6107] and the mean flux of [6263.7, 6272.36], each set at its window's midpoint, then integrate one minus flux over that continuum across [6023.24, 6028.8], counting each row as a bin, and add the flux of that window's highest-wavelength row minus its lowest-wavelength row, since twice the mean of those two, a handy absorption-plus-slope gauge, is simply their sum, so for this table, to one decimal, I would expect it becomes 1.8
